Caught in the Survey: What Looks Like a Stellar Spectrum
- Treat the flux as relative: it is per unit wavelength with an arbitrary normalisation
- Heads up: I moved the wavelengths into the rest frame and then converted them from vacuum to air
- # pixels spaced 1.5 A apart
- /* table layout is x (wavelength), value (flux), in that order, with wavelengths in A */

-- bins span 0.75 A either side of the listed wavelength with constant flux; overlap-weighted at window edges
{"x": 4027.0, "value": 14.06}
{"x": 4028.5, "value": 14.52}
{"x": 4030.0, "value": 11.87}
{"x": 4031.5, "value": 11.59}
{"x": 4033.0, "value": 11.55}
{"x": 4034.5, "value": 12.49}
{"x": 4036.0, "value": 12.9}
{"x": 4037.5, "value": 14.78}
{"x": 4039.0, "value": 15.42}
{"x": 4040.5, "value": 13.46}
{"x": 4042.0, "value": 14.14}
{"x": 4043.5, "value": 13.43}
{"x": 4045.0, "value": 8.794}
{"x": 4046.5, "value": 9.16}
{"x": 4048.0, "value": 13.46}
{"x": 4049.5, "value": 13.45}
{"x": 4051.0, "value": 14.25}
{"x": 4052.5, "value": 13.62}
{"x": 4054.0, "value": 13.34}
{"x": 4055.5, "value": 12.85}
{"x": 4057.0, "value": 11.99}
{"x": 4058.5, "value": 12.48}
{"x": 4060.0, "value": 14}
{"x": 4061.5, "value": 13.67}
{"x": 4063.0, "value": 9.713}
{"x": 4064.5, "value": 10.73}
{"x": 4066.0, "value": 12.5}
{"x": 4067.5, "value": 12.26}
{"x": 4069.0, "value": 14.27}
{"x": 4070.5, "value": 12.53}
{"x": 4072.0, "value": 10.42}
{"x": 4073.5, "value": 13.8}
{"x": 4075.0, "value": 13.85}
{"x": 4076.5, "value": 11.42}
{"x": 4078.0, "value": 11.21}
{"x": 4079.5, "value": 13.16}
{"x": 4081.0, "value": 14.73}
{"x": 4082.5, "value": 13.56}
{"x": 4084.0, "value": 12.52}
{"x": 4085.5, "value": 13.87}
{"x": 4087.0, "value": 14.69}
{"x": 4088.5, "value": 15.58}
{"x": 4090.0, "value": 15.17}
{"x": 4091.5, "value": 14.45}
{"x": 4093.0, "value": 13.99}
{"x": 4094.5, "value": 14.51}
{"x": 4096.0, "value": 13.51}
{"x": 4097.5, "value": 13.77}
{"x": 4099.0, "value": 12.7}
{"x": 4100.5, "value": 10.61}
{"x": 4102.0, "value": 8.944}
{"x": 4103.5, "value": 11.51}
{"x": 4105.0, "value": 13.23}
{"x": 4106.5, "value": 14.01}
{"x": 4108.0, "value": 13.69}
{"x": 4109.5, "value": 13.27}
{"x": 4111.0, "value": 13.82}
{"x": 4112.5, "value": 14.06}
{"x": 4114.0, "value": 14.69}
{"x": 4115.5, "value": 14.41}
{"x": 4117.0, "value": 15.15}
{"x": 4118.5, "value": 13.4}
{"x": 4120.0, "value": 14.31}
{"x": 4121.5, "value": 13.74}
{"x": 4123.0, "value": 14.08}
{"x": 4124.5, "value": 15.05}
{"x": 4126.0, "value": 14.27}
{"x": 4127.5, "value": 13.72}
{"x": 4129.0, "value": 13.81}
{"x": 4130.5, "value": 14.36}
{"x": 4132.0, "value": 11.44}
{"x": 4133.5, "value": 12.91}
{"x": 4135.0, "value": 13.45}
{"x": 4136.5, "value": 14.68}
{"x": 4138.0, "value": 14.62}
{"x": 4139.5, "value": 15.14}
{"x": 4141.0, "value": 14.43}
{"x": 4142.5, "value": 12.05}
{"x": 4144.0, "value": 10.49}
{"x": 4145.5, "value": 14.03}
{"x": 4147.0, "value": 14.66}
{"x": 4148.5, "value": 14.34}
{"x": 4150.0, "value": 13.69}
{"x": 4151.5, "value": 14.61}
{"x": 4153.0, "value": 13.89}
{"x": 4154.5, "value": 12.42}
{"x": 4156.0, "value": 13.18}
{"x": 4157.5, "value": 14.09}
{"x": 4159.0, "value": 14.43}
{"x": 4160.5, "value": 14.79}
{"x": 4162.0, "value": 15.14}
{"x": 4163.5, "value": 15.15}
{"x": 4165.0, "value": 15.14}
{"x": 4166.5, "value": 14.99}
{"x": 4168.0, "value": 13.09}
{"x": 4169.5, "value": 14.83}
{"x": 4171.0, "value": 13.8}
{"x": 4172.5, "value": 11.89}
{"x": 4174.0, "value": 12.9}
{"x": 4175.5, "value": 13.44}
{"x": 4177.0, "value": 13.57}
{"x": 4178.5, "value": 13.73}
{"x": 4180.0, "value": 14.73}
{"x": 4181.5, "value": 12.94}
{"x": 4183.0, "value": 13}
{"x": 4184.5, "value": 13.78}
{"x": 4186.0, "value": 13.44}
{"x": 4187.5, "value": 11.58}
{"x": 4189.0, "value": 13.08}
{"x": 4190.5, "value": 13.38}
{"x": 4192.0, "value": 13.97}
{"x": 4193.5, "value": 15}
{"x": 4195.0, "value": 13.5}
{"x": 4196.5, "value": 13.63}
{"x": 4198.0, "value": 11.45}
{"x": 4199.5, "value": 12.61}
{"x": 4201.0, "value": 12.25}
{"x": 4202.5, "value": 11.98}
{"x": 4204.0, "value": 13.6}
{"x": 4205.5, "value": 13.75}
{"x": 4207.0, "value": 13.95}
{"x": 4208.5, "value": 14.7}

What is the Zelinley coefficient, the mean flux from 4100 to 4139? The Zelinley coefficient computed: 13.5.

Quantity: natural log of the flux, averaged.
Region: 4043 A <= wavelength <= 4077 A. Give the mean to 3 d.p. 2.511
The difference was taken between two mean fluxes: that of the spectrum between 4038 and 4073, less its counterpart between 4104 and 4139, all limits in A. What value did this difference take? -1.3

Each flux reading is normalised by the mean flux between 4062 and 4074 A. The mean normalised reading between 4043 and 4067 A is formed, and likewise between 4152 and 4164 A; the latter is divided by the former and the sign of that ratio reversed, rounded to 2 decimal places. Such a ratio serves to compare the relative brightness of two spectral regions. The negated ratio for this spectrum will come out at -1.15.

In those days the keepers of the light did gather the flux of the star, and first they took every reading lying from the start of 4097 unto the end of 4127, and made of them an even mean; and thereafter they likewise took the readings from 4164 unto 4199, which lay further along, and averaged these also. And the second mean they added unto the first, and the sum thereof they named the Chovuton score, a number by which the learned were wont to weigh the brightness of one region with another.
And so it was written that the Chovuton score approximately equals 27.0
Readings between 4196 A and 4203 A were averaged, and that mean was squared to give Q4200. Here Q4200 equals 153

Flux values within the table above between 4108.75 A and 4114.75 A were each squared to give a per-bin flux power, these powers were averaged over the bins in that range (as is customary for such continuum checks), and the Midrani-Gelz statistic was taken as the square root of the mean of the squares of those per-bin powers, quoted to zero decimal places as 196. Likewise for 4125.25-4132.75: 186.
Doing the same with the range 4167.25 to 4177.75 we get 181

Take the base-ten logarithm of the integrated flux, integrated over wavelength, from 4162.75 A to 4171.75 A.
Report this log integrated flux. 2.12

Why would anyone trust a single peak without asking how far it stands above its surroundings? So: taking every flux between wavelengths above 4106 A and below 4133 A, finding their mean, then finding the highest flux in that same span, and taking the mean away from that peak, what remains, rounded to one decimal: 1.2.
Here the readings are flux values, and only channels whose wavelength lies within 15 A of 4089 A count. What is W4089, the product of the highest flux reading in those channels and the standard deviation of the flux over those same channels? 26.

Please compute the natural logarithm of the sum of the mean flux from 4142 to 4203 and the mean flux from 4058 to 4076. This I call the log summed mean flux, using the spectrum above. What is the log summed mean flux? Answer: 3.260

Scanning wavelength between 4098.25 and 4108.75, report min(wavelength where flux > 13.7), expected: 4106.5 A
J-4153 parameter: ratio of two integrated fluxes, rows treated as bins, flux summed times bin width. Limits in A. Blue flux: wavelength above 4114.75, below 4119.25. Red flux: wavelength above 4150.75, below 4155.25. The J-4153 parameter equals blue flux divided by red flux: 1.05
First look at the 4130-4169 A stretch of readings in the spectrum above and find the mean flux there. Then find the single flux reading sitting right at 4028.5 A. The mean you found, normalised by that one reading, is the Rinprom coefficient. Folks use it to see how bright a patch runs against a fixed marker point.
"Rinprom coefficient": 0.96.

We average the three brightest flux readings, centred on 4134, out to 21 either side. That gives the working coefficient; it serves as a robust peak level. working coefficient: 15.1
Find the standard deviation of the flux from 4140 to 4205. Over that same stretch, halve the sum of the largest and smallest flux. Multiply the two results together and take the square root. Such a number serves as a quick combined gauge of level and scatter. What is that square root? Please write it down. 3.8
